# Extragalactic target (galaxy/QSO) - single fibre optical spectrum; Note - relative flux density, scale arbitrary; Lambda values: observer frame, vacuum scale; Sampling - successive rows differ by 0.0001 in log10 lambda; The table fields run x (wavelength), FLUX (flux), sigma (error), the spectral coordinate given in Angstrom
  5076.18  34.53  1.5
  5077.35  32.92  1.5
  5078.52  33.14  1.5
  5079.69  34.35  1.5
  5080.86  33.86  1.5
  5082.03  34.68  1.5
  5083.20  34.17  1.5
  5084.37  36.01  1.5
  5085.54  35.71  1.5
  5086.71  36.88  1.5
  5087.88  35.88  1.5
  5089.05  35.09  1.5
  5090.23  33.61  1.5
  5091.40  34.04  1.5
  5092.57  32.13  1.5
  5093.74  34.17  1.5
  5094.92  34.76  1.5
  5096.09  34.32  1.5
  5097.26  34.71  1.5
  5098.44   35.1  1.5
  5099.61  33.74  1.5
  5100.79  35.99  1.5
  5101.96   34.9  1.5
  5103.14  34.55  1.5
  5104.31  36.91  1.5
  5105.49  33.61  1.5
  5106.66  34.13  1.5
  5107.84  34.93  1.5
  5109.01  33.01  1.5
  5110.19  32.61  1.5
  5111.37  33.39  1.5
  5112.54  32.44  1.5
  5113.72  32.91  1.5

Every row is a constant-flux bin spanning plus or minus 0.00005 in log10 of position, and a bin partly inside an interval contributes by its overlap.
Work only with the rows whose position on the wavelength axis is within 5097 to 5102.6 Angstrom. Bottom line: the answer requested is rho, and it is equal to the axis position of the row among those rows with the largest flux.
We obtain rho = 5100.79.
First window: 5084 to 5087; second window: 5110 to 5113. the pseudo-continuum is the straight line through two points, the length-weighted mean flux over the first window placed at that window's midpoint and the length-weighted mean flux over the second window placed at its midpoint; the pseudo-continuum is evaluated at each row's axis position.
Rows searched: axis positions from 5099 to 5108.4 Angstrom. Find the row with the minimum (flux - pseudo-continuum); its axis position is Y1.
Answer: 5099.61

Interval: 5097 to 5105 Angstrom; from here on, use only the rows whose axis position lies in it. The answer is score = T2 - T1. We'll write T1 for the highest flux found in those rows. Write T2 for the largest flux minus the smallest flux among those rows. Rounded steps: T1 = 36.91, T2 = 3.2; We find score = -33.7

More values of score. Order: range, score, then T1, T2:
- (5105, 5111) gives -32.6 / 34.93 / 2.3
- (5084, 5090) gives -35.1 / 36.88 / 1.8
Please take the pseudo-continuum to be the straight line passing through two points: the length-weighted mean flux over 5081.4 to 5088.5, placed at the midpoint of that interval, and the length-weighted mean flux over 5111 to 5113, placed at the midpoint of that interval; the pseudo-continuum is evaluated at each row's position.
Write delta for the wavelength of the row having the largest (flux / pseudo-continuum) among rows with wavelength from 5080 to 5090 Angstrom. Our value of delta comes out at 5086.71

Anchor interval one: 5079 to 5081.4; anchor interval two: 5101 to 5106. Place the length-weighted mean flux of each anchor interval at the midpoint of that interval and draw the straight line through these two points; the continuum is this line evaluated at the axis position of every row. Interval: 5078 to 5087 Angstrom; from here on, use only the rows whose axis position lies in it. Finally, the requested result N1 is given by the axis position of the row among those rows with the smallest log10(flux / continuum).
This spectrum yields 5078.52 Angstrom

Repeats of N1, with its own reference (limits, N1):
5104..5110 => 5109.01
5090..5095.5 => 5092.57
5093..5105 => 5099.61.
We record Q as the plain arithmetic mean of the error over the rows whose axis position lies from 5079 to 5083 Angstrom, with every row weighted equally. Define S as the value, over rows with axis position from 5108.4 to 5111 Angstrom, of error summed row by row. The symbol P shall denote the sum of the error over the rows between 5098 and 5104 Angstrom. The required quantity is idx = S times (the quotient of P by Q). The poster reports 15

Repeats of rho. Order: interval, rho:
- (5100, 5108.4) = 5104.31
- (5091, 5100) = 5098.44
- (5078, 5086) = 5084.37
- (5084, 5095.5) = 5086.71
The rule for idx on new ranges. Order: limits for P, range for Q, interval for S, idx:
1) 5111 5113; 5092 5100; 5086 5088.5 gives 6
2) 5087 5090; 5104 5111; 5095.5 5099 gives 9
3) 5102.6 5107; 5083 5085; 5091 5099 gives 42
